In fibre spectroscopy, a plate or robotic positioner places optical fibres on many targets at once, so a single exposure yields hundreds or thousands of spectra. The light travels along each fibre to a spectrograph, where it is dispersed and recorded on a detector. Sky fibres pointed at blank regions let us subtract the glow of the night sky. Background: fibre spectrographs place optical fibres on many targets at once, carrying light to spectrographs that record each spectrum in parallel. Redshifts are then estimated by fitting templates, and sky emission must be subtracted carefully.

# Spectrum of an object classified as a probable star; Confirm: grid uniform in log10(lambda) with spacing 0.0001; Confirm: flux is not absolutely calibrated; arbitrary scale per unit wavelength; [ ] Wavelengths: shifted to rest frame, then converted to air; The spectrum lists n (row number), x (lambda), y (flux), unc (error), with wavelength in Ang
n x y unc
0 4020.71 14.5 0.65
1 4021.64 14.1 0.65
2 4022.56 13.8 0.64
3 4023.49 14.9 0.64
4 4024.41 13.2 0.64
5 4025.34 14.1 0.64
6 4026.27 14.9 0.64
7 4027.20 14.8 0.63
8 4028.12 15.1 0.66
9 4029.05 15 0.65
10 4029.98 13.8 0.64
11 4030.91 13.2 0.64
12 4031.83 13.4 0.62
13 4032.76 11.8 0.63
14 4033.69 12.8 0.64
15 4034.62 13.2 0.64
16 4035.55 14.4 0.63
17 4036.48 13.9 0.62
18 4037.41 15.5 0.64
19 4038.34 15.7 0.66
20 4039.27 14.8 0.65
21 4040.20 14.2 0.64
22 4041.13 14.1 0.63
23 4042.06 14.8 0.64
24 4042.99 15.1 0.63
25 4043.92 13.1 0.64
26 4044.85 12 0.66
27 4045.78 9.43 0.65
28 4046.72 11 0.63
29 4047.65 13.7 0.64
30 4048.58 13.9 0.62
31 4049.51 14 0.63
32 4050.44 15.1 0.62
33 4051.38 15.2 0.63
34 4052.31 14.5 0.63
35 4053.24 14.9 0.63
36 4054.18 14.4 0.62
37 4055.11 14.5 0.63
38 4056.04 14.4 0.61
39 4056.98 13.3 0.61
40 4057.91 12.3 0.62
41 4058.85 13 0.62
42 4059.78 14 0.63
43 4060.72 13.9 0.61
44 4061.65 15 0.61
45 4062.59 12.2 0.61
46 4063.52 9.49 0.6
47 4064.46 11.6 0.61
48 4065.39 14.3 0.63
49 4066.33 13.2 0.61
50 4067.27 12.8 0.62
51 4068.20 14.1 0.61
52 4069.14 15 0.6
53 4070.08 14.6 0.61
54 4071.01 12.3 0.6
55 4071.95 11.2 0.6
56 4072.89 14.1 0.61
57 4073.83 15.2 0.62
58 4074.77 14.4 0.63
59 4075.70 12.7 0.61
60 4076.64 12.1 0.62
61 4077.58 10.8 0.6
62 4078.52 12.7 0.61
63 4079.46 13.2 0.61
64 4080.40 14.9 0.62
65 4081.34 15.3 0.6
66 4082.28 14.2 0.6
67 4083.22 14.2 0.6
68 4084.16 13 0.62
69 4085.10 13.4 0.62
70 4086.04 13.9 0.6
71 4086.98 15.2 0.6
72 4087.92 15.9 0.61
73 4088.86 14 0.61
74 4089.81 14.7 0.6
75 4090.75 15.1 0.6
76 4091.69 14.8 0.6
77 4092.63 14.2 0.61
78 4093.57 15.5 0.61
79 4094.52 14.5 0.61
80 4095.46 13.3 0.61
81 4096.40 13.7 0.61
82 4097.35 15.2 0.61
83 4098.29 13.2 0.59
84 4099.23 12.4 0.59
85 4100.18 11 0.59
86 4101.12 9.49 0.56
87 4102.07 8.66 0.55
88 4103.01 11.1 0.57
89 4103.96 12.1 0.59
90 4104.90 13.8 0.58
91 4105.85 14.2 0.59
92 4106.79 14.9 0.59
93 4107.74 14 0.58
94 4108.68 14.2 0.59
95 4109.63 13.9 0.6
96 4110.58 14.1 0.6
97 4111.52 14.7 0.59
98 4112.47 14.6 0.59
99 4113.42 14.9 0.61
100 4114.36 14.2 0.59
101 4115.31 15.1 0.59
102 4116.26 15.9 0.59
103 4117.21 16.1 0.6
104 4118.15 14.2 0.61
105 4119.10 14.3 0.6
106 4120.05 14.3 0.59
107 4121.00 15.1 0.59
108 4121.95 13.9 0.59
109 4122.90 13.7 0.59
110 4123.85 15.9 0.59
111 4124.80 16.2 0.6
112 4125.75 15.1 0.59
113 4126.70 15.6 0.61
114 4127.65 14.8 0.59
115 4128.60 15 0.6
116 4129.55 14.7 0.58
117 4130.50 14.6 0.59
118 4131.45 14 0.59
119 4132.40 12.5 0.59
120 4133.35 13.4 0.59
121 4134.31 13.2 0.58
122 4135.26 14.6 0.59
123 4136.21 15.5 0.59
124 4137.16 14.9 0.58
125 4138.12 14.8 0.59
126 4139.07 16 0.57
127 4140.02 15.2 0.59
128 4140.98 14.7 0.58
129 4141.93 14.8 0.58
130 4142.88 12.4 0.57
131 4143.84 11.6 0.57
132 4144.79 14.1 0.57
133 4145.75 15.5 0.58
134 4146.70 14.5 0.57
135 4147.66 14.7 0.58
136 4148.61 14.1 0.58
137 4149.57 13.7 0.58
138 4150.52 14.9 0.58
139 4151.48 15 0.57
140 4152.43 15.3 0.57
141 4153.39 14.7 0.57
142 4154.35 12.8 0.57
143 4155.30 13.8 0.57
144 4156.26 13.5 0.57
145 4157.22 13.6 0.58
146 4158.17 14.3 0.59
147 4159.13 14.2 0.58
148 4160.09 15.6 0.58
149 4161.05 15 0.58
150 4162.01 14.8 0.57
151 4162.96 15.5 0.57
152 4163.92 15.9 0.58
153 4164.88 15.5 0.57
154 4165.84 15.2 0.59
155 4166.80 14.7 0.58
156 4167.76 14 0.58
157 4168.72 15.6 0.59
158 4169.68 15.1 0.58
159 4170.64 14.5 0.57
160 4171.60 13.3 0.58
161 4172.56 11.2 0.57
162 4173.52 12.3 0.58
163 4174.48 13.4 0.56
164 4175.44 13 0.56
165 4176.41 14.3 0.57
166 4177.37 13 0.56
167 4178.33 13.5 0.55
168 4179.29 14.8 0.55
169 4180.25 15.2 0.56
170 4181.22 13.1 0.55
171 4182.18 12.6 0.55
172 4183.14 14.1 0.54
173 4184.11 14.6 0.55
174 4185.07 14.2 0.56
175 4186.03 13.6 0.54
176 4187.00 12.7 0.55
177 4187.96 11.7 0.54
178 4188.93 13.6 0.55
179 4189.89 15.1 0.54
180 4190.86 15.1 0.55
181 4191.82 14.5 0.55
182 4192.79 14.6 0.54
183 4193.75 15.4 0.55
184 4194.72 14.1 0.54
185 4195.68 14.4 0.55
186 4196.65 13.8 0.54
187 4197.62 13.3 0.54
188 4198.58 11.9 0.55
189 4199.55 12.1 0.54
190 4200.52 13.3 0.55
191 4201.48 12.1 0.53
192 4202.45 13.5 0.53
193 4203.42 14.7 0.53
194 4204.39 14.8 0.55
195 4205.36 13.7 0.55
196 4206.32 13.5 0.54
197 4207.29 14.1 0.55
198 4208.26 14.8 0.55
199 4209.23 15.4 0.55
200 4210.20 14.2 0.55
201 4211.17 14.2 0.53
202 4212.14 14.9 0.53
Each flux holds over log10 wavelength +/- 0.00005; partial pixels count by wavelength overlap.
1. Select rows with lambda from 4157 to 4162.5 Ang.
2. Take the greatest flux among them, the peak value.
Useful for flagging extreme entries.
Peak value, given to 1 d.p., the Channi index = 15.6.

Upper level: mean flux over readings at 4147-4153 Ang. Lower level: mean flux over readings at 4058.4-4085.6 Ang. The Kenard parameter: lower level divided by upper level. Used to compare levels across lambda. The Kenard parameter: 0.91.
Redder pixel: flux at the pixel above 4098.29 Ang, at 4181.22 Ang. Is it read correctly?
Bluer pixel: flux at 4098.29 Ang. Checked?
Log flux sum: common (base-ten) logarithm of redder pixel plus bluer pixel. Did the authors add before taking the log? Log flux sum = 1.420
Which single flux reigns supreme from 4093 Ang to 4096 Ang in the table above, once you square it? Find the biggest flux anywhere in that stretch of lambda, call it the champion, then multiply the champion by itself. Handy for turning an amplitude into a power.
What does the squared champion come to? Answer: 240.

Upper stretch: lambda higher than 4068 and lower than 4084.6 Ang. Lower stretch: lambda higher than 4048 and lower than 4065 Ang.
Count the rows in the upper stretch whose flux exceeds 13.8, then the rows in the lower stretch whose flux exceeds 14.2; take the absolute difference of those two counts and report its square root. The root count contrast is 1.4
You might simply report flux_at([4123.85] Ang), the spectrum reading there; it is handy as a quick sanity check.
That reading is 15.9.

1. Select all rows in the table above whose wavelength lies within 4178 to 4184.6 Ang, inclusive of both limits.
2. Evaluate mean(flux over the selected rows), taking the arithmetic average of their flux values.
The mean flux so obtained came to 14.0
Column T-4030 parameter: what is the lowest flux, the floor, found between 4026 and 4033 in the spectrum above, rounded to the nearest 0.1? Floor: 11.8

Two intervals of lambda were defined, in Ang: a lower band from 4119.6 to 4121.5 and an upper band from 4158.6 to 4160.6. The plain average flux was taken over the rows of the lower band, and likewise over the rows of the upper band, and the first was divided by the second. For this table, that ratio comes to 0.99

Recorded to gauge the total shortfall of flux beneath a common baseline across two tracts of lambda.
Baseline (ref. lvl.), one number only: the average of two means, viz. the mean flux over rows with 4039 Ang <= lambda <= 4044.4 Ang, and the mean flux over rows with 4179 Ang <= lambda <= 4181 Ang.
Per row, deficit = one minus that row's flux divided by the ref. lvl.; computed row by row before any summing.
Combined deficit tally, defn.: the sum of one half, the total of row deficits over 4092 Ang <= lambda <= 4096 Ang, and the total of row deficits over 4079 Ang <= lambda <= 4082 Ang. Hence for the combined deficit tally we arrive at 0.6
